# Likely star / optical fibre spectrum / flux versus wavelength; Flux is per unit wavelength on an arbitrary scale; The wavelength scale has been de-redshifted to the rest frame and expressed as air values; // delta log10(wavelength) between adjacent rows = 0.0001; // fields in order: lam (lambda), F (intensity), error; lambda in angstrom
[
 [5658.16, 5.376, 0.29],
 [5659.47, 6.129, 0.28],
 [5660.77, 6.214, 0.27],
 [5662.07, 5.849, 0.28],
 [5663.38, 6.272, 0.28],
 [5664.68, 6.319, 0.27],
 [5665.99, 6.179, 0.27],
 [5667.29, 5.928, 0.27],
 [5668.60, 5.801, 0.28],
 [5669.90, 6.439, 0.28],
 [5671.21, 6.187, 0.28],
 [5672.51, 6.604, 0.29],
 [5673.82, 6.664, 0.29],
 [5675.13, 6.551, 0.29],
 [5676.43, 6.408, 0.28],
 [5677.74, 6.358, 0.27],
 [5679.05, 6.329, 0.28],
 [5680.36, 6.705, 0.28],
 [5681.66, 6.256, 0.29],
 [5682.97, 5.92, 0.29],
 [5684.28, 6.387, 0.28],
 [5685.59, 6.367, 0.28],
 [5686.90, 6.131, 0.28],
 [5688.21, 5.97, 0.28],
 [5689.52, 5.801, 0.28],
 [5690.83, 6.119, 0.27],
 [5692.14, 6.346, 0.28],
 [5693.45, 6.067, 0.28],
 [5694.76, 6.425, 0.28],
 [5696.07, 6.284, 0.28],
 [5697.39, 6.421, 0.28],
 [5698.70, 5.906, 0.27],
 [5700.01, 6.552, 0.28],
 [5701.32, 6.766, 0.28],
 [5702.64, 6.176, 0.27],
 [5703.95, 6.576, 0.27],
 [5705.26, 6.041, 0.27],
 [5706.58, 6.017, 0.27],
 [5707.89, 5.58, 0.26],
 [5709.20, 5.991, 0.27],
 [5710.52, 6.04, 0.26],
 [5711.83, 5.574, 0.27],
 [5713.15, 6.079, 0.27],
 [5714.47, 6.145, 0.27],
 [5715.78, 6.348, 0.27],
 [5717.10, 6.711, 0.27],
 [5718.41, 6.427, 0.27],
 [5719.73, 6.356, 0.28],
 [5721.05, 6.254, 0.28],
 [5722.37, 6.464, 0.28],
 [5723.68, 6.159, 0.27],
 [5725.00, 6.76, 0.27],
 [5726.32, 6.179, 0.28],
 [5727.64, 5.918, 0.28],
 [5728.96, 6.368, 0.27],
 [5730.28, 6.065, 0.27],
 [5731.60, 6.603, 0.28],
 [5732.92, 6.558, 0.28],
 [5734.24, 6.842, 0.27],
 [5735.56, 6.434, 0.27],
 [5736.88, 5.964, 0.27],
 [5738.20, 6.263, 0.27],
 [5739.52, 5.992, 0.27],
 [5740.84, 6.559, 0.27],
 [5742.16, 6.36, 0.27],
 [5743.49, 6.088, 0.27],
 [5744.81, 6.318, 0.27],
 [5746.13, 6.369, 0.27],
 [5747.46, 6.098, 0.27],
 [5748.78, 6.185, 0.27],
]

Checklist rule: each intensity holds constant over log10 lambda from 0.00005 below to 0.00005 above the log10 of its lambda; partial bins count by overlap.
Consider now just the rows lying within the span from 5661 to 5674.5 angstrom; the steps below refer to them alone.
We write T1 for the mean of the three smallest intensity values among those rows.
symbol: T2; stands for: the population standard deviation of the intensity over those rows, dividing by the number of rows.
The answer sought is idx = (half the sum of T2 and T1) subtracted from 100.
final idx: 96.9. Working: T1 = 5.86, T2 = 0.284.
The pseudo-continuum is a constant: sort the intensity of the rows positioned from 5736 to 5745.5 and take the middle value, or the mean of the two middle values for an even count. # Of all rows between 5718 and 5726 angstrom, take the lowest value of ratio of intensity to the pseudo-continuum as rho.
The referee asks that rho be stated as 0.98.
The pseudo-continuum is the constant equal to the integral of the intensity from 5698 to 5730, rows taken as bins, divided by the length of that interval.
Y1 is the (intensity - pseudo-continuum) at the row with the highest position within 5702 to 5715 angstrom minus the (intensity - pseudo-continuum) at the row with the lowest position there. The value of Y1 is 0.0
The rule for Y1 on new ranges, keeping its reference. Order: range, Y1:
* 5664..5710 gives -0.3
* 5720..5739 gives 0.0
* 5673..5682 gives -0.4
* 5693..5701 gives 0.5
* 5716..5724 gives -0.6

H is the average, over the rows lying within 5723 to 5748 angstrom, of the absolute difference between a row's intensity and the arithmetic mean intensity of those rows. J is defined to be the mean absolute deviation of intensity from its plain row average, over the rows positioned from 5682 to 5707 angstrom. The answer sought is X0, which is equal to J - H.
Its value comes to 0.003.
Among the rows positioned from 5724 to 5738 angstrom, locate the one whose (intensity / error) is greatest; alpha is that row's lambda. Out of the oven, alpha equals 5734.24 angstrom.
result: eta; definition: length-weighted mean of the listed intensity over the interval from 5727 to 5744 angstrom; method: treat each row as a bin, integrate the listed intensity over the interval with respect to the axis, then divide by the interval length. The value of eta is 6.31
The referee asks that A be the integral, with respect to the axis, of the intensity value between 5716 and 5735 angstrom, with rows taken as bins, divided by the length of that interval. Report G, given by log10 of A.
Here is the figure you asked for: 0.806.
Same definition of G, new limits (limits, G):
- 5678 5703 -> 0.797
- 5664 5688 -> 0.799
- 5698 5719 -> 0.791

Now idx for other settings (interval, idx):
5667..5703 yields 96.9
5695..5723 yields 97.0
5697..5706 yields 96.8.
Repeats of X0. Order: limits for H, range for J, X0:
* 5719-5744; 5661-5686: -0.012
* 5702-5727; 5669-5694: -0.037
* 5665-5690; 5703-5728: 0.019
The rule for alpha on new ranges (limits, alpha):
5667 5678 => 5677.74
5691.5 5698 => 5694.76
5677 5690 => 5680.36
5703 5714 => 5703.95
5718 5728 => 5725.00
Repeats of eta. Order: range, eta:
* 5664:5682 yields 6.34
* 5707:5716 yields 5.95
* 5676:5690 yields 6.24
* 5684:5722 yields 6.20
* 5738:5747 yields 6.27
